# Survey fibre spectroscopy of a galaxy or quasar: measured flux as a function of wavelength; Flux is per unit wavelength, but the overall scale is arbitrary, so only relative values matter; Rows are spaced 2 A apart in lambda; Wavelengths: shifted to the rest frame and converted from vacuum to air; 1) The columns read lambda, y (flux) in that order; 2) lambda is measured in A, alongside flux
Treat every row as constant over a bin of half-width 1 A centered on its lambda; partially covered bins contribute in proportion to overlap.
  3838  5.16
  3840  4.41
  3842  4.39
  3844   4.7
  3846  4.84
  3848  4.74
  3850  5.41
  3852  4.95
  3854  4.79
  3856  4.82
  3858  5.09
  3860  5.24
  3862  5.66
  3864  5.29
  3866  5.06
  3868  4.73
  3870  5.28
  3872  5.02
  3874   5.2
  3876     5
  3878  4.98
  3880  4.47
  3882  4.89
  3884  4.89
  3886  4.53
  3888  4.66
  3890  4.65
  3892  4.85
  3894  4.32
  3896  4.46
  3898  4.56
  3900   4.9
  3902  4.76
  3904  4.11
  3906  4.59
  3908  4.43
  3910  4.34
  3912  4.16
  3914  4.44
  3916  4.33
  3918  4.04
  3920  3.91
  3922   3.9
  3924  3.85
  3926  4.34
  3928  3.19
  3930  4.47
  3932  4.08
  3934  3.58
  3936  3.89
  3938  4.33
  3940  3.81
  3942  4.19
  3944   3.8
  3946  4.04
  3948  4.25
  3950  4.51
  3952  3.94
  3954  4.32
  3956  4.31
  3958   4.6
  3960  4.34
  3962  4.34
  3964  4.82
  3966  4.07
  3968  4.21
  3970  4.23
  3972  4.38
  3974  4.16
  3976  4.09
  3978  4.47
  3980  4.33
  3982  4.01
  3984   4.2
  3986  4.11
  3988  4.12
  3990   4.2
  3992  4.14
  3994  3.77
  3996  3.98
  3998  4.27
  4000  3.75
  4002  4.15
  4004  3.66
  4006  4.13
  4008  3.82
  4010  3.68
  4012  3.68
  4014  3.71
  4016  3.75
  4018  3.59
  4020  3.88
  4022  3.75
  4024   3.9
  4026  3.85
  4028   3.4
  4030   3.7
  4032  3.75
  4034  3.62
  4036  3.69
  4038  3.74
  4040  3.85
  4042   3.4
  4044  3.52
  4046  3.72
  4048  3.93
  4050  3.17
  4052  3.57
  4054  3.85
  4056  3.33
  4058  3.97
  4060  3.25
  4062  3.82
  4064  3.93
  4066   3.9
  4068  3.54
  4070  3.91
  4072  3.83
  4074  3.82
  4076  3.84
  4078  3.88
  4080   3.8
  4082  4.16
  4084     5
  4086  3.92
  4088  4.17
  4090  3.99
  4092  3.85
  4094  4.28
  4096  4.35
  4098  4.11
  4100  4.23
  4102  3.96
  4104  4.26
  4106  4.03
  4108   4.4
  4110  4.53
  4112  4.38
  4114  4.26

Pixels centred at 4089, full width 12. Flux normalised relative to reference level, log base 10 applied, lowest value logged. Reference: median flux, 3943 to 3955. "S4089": -0.032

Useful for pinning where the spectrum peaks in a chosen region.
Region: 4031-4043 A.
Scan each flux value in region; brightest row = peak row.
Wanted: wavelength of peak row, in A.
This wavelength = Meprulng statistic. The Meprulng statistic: 4040 A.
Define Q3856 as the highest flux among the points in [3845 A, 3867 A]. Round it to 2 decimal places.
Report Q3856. 5.66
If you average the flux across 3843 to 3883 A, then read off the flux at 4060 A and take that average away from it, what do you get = -1.8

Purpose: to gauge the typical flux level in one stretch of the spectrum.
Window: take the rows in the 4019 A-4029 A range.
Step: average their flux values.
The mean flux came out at 3.8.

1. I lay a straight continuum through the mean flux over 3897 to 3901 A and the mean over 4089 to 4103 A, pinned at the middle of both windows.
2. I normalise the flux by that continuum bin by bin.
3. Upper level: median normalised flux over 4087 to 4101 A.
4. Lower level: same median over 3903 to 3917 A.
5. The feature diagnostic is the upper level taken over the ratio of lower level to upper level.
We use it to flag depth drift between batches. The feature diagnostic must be 1.10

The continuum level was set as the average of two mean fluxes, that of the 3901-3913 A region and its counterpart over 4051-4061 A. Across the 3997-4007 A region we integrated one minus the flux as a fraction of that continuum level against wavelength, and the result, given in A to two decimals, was 0.01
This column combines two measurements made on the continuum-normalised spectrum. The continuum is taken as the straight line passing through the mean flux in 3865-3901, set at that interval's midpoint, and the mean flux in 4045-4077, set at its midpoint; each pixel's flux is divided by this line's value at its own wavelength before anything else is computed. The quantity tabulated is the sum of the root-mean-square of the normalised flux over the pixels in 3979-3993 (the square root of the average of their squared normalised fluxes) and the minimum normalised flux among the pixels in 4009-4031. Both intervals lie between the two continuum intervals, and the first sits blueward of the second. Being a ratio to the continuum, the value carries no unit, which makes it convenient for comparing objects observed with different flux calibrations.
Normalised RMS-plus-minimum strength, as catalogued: 1.87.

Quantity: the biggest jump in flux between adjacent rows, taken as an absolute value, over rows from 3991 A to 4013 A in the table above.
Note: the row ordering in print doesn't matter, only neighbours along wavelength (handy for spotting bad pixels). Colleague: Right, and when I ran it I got 0.52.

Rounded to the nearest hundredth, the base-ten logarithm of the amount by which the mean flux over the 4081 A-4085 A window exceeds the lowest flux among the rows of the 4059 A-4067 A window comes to 0.12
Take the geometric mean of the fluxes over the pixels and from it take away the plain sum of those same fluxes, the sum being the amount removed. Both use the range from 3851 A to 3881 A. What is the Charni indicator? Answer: -70.5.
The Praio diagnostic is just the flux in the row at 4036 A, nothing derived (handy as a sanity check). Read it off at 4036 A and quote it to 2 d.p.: 3.69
